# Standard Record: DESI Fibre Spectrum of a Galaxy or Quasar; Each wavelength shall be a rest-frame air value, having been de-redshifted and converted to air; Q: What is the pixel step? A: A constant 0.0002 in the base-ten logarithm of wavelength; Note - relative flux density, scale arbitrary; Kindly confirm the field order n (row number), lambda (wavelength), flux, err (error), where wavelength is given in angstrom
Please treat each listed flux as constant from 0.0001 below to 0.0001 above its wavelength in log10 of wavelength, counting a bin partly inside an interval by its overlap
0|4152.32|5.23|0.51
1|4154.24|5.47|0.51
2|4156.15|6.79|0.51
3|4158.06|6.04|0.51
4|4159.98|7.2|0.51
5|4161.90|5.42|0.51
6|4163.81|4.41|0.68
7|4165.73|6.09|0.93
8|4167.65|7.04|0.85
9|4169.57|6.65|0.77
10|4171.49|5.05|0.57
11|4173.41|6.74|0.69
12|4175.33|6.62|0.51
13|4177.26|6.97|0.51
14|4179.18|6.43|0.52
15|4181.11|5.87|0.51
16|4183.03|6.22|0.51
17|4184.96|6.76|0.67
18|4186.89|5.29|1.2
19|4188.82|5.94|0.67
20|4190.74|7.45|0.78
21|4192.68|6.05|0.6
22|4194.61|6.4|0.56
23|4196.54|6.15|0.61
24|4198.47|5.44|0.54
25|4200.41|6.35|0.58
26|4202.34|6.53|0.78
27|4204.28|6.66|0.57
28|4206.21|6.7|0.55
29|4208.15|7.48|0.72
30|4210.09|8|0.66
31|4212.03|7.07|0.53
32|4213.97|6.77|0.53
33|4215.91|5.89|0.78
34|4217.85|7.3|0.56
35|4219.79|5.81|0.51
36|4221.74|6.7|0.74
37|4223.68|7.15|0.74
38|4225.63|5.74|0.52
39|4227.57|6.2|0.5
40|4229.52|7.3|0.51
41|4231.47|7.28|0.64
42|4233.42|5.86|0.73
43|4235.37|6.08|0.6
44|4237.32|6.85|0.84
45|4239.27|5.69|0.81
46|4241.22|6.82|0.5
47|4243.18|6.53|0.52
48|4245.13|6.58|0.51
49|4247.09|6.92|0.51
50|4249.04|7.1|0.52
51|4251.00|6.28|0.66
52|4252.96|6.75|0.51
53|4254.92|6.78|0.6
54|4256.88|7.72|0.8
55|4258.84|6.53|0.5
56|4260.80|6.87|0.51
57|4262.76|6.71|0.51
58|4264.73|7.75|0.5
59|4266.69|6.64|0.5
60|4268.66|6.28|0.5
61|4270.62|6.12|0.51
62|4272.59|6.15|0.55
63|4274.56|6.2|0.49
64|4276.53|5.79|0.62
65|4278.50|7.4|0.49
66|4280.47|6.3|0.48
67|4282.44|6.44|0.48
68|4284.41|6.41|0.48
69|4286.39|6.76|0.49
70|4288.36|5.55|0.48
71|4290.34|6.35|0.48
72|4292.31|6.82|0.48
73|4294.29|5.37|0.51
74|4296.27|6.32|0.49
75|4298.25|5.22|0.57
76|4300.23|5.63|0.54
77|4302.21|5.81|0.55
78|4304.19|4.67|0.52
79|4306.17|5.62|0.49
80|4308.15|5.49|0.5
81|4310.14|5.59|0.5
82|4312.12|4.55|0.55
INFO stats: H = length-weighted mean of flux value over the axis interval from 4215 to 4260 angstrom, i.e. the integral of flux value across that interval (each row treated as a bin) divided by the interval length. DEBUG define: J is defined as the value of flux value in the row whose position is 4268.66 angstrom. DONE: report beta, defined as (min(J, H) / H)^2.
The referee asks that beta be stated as 0.90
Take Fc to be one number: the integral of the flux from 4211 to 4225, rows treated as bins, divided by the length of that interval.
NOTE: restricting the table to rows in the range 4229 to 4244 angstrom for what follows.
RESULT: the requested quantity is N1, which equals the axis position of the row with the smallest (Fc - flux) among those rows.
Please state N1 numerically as 4229.52 angstrom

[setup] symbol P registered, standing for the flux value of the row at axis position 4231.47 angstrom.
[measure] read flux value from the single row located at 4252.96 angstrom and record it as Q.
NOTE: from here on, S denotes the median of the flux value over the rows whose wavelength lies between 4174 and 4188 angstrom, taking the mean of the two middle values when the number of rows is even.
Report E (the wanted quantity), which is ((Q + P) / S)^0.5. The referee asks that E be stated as 1.48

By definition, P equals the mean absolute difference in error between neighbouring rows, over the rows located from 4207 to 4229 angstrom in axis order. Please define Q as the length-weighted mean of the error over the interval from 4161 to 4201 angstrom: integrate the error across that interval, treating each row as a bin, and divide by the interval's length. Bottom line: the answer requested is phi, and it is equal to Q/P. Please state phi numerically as 5.6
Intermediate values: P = 0.118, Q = 0.66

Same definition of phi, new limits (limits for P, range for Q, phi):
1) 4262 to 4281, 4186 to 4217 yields 15.3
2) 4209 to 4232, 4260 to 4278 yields 4.5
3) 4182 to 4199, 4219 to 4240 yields 3.1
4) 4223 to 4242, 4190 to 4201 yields 4.6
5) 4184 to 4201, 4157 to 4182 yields 3.2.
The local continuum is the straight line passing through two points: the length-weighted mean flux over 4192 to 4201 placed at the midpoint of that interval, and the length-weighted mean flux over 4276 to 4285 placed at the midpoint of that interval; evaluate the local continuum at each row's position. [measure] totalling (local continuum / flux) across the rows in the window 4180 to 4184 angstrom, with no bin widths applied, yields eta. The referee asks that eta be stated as 1.98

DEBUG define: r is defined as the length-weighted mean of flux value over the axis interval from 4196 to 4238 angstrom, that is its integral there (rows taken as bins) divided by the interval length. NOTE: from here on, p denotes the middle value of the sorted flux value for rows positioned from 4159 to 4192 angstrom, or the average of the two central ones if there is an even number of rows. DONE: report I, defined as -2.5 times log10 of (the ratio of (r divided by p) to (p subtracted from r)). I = -1.90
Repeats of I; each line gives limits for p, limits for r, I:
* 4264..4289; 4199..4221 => -0.94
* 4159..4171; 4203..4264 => -1.21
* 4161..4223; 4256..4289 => -2.60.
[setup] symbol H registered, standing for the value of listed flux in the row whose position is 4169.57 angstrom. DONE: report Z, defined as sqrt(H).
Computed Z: 2.58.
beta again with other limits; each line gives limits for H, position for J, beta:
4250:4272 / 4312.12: 0.45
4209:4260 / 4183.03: 0.87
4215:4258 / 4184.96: 1.00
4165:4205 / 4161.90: 0.74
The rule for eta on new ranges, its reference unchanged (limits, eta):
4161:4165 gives 2.42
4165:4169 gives 1.81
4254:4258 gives 1.77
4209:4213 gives 1.64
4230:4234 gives 1.93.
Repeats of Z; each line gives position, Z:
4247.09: 2.63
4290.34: 2.52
